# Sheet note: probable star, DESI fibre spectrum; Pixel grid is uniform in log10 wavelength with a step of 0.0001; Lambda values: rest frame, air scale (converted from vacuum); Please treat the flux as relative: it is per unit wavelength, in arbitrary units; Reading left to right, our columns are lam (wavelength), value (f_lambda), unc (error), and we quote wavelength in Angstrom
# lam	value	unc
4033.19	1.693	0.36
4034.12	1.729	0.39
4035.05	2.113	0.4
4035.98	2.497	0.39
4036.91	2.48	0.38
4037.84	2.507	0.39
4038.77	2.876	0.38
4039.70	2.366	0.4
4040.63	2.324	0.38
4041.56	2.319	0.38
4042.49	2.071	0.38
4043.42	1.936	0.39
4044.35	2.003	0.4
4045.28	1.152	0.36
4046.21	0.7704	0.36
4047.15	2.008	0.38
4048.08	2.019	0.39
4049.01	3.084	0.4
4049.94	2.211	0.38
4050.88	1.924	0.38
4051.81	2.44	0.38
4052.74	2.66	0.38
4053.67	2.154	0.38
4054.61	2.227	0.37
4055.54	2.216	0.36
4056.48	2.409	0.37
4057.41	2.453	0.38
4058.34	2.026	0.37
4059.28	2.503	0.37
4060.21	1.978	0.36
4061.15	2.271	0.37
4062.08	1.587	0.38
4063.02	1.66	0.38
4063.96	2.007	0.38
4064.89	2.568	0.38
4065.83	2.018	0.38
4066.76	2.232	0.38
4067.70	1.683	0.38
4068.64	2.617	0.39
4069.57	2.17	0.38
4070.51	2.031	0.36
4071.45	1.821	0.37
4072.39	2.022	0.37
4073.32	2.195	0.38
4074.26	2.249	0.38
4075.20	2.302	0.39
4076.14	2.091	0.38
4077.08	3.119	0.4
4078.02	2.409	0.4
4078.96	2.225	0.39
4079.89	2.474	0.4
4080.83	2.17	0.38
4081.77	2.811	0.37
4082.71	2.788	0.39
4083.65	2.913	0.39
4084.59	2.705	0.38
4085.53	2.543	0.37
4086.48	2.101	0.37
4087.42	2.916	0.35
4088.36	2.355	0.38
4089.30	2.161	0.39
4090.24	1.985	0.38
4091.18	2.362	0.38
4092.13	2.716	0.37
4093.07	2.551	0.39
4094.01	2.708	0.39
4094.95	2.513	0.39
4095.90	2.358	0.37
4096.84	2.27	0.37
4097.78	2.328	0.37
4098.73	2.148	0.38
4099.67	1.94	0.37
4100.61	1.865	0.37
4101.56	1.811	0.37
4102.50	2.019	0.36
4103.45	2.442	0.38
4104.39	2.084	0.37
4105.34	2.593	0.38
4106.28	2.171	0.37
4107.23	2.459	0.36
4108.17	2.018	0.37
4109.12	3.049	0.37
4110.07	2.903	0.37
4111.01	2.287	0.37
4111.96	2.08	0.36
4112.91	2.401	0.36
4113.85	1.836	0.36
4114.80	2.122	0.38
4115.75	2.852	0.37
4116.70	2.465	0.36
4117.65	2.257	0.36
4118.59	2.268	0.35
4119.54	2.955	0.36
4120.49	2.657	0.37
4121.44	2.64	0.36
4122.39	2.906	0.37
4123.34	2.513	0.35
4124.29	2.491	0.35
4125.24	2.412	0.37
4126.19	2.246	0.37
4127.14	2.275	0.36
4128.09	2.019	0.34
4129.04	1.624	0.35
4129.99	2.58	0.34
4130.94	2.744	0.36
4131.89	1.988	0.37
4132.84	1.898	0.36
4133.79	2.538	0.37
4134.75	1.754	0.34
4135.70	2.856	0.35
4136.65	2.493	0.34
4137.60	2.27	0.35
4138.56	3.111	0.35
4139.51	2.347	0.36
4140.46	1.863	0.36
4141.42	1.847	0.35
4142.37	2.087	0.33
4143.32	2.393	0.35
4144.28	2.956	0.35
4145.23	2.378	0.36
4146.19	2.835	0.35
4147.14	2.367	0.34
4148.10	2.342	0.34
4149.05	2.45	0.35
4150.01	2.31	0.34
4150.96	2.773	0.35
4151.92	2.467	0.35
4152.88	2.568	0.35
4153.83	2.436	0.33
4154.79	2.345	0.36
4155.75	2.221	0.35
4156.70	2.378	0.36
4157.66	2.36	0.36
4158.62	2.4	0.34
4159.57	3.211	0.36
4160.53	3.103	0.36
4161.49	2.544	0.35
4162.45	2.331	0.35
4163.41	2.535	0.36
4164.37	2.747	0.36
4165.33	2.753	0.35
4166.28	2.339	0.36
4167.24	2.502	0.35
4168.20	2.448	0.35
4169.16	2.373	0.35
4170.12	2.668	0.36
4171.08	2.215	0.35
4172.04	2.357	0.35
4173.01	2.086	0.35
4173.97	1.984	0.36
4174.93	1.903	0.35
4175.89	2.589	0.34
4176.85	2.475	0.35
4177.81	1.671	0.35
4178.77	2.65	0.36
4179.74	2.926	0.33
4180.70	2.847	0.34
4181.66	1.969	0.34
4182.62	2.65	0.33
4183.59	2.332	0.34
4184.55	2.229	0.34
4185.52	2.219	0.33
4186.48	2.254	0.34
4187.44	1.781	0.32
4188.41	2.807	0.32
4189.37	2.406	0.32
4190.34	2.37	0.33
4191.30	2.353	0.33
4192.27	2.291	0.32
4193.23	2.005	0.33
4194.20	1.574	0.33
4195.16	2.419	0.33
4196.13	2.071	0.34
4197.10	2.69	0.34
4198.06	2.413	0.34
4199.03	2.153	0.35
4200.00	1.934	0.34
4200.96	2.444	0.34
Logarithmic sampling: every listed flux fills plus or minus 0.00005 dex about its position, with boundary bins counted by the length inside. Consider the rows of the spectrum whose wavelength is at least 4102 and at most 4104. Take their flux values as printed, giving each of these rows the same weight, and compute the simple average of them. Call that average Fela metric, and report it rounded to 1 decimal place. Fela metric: 2.2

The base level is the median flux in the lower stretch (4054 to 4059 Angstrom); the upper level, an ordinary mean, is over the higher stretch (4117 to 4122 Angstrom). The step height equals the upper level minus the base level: 0.33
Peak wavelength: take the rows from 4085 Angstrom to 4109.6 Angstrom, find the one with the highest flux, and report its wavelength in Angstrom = 4109.12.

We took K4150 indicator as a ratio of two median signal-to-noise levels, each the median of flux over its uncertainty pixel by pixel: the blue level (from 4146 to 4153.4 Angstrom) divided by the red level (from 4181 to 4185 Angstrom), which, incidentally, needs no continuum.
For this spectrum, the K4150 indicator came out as 1.05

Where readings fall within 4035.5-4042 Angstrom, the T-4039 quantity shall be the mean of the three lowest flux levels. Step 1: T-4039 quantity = 2.34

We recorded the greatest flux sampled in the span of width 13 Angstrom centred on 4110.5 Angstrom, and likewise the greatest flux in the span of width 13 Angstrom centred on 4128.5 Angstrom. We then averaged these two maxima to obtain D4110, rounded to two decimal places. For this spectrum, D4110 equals 2.98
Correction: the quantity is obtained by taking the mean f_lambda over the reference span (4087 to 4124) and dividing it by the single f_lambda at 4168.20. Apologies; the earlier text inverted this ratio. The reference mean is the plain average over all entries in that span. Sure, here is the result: 0.97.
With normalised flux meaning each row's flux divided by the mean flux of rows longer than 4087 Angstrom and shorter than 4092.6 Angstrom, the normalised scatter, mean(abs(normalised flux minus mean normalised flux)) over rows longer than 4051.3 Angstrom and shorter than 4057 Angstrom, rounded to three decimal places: 0.063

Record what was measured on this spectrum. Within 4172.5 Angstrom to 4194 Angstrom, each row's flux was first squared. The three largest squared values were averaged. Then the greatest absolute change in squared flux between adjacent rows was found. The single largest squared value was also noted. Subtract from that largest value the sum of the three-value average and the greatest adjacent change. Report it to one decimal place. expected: -4.3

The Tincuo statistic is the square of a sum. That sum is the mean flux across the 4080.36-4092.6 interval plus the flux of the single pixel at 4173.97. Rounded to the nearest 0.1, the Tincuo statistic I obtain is 20.1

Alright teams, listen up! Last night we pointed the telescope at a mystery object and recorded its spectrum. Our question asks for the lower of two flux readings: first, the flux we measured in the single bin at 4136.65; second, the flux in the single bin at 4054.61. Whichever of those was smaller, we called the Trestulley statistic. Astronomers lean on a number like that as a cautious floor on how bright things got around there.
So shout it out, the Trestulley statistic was 2.23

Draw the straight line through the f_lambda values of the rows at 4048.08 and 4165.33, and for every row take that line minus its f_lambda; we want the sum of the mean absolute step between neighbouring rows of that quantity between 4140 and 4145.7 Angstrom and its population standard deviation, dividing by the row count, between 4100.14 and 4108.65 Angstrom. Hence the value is 0.6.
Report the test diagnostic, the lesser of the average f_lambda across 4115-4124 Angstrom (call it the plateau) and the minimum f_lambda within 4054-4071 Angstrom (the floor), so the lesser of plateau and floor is 1.6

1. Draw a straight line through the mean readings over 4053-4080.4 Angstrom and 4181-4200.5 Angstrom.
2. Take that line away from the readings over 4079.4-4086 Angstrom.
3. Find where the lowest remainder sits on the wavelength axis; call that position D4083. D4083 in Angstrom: 4080.83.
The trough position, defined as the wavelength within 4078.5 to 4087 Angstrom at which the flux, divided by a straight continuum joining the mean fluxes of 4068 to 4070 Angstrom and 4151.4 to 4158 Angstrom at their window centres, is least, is 4086.48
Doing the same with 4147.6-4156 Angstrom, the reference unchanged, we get 4155.75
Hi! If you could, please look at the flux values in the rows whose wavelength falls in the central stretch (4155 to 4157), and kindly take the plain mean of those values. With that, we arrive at 2.30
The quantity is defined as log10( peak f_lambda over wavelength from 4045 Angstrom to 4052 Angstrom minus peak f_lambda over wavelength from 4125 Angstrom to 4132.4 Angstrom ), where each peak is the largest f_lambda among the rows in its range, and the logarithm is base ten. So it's -0.47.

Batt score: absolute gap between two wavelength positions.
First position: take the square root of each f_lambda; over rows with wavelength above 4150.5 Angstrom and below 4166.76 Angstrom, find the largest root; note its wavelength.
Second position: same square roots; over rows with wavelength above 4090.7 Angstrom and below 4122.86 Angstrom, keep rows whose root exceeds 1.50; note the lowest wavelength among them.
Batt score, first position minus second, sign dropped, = 68.4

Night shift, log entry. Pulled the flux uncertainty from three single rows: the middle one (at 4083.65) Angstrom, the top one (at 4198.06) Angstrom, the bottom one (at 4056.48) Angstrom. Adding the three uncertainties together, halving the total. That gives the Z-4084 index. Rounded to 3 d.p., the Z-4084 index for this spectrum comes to 0.550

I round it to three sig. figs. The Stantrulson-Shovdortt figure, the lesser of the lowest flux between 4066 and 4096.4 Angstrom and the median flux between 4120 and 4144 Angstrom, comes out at 1.68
